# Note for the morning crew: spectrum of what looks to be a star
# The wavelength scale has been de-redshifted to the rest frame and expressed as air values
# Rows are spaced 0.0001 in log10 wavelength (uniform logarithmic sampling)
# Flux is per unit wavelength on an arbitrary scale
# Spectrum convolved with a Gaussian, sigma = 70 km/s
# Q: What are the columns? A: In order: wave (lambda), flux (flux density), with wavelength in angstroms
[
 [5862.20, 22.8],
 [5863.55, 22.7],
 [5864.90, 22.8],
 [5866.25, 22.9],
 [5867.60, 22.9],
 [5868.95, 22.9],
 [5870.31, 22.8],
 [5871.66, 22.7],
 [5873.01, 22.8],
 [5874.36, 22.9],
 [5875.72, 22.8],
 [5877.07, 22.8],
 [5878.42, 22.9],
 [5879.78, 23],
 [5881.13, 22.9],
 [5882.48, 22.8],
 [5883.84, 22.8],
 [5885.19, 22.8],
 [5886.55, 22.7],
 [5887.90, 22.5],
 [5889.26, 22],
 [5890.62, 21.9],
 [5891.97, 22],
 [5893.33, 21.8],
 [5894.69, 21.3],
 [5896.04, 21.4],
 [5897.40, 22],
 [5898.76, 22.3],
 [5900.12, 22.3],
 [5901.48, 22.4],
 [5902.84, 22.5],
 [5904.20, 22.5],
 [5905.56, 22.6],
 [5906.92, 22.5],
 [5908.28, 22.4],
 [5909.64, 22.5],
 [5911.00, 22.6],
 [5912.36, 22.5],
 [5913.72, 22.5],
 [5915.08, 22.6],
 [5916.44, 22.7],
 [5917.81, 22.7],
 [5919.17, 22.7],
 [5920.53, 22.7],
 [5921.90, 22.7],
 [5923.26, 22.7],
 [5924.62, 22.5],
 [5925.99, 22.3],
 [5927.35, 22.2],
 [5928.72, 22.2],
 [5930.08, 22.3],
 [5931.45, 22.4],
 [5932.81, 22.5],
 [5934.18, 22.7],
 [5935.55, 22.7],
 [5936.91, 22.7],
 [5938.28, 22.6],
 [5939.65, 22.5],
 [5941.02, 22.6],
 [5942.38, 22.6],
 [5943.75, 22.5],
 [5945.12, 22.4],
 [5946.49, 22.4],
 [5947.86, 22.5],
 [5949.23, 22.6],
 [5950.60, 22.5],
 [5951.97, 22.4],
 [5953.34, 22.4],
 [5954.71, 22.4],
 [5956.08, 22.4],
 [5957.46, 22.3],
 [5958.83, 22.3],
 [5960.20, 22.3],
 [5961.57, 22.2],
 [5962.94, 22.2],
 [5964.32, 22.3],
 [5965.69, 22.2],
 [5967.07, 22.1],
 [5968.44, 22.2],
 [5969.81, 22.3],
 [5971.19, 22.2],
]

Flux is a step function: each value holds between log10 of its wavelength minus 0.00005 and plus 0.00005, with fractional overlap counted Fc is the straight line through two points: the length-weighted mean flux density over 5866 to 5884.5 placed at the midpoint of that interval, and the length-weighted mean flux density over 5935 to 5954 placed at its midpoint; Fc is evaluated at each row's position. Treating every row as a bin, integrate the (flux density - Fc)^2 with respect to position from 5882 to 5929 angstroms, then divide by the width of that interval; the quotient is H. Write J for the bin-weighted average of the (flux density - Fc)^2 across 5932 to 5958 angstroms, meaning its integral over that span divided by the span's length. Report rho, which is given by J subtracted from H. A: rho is 0.24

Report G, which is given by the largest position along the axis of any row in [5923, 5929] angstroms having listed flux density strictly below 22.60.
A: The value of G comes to 5928.72 angstroms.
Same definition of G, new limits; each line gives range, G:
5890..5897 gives 5896.04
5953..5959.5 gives 5958.83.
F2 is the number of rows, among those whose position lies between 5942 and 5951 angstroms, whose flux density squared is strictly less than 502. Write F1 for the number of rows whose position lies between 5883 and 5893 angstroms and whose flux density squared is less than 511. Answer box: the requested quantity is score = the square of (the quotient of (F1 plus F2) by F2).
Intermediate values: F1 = 4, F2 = 2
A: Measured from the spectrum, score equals 9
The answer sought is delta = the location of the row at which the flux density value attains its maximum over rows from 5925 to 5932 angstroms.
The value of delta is 5931.45 angstroms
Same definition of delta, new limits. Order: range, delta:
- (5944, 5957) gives 5949.23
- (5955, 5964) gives 5956.08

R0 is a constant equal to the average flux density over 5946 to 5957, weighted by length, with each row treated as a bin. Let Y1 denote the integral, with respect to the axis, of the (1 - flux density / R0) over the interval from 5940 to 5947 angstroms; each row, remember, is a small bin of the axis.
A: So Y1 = -0.02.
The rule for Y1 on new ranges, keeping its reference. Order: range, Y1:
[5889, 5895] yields 0.17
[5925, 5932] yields 0.05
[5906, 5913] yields -0.02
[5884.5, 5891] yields 0.01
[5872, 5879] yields -0.12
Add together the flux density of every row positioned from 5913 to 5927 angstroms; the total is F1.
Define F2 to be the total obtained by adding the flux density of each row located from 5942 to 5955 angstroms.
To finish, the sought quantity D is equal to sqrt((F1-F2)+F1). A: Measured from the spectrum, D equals 15.1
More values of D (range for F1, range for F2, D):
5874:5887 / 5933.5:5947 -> 15.2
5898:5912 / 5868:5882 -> 14.9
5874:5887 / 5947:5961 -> 15.3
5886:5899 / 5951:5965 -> 14.7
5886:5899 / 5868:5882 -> 14.5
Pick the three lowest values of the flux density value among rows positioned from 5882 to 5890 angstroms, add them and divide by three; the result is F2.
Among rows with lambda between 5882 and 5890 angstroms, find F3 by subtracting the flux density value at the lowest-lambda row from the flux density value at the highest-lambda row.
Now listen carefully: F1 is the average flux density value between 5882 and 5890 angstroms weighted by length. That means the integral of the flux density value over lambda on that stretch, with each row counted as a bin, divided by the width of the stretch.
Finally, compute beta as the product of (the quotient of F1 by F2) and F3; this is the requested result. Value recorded -0.8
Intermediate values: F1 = 22.6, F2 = 22.4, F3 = -0.8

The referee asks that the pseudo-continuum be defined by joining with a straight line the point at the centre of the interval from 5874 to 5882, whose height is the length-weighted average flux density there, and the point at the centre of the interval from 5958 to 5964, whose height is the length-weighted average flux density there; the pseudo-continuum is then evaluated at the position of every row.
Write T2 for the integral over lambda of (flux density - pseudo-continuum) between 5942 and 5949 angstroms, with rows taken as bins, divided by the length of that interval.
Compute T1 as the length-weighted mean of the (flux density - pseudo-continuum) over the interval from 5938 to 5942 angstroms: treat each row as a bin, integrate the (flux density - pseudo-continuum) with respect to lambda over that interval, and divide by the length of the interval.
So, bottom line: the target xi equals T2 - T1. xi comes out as -0.04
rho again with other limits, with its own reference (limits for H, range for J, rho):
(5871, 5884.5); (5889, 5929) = -0.28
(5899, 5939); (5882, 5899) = -0.56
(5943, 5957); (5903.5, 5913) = -0.03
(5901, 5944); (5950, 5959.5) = 0.02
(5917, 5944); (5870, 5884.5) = 0.03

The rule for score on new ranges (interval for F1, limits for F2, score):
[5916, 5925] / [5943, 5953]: 2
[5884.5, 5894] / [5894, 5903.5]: 3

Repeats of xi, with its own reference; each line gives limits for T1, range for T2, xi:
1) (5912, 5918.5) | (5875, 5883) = -0.01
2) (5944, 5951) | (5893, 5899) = -1.15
